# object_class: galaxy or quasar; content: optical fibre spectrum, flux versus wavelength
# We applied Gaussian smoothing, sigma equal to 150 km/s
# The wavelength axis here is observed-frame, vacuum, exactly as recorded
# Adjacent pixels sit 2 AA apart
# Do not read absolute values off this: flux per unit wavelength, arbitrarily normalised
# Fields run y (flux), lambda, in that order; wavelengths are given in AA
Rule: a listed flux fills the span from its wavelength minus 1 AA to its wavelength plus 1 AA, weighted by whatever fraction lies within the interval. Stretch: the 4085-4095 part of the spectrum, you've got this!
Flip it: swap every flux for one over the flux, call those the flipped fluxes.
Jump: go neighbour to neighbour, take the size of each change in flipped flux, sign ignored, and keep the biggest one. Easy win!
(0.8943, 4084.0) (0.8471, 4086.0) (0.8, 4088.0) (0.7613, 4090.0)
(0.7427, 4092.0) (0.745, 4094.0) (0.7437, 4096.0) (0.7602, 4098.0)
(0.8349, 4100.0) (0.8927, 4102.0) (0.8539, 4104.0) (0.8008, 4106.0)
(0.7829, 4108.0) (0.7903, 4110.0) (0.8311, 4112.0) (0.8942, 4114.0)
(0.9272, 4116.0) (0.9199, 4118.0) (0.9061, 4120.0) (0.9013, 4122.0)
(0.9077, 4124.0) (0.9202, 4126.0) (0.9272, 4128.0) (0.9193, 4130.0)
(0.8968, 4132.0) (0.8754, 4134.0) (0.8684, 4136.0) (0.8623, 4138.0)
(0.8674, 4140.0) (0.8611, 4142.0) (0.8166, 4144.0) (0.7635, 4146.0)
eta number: 0.070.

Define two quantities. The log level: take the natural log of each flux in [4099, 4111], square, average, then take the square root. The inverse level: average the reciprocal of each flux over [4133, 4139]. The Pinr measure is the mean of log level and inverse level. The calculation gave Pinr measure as 0.675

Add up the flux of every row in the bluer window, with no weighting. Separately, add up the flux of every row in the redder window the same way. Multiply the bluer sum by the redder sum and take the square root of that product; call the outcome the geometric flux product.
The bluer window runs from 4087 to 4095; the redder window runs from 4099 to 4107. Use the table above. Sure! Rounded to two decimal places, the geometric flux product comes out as 3.21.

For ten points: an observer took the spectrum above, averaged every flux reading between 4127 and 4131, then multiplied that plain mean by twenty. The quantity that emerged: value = 18.5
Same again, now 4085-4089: 16.5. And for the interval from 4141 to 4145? 16.8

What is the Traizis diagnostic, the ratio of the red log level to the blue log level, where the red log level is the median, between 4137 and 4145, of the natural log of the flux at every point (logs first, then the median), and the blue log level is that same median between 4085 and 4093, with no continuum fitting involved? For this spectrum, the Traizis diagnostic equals 0.60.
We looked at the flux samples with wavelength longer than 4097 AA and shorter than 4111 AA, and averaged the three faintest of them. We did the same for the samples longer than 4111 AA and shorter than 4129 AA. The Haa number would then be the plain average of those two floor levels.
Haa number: 0.827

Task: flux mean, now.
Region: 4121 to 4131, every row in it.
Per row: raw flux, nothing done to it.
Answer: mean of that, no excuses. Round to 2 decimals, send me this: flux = 0.92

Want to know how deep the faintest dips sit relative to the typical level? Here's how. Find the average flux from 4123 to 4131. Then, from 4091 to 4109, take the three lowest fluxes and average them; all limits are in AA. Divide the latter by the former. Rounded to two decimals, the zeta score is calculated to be 0.81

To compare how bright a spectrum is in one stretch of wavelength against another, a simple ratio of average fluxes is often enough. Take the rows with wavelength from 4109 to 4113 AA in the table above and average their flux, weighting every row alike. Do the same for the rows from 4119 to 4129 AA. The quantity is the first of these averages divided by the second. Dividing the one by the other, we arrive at 0.89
